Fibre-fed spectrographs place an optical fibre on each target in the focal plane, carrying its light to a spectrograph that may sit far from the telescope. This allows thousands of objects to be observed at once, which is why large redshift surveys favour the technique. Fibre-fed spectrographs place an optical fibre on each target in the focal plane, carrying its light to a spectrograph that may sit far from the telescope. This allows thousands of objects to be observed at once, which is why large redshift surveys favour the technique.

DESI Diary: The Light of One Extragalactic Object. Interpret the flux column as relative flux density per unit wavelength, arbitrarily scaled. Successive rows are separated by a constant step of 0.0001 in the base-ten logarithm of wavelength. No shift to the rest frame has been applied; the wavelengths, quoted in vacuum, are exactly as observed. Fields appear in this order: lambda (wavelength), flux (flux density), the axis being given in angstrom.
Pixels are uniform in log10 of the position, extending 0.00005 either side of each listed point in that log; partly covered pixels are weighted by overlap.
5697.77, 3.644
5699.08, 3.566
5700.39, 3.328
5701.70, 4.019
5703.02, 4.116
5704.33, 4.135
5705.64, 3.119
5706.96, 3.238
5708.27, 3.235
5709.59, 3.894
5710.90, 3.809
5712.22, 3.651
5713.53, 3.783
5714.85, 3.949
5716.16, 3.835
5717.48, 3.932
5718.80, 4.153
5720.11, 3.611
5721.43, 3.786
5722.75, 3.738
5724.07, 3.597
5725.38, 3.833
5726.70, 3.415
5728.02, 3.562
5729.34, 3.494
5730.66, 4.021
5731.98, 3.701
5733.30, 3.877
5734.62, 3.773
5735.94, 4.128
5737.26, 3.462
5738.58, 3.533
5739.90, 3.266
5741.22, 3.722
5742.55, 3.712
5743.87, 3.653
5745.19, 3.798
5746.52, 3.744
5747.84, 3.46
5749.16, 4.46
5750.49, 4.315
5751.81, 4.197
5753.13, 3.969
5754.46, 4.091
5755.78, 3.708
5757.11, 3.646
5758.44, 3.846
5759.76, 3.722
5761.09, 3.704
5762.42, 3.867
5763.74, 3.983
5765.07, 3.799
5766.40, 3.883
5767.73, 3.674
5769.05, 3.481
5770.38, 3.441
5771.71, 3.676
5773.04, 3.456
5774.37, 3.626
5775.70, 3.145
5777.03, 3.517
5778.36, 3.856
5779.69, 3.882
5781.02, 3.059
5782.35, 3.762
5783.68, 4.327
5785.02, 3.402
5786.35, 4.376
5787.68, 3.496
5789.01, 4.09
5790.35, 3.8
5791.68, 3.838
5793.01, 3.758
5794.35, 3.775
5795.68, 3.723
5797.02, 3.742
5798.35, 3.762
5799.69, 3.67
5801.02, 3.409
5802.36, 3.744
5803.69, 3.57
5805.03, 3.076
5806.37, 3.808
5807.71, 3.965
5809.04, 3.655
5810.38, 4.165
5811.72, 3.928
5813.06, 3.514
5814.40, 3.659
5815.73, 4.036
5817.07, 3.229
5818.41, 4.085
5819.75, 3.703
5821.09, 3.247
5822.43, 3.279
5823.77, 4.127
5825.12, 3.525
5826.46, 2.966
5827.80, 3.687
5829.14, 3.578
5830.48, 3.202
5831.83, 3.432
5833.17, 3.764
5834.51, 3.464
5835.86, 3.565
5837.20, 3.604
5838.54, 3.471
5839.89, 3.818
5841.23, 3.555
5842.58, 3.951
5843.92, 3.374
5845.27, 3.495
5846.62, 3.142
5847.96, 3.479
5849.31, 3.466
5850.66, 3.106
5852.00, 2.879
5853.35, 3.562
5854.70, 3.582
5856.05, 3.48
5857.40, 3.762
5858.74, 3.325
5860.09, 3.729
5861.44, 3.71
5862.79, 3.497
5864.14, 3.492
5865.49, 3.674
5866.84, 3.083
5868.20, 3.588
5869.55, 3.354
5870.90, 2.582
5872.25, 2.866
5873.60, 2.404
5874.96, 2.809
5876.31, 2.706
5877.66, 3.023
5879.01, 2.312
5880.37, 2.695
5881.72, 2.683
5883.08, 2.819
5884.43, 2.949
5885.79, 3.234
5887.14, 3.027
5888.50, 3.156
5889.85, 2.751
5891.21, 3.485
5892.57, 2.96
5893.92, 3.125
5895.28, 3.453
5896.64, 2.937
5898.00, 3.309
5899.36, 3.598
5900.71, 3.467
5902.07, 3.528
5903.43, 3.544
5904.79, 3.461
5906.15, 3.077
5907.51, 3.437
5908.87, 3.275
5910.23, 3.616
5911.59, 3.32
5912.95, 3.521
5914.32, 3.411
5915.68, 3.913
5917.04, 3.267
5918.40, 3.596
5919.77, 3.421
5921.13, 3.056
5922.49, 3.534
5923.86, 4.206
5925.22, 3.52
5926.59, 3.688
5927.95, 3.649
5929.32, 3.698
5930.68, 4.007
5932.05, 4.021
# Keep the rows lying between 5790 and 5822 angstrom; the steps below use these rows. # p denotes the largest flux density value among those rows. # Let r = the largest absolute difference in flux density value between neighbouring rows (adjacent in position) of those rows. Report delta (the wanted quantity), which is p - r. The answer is 3.31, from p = 4.165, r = 0.86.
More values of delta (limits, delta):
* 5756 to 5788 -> 3.40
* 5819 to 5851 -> 3.28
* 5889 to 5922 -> 3.18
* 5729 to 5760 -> 3.46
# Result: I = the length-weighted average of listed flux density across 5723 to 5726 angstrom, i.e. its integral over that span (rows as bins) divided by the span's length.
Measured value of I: 3.7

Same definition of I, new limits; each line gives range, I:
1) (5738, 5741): 3.4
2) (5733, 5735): 3.8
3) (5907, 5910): 3.4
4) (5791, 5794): 3.8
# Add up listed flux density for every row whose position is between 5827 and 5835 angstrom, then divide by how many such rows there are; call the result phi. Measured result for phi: 3.52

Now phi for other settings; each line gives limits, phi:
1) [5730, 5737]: 3.90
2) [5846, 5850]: 3.36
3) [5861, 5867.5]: 3.49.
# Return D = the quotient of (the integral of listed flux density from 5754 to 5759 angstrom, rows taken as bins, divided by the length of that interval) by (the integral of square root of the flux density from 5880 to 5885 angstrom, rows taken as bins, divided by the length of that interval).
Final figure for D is 2.28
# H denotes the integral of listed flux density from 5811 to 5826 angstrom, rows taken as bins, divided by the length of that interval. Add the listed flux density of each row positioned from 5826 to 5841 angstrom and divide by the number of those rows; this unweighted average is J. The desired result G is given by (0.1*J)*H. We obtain 1.28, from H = 3.66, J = 3.50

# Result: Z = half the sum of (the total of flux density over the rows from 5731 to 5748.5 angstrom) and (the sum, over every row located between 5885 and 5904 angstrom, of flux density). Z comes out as 47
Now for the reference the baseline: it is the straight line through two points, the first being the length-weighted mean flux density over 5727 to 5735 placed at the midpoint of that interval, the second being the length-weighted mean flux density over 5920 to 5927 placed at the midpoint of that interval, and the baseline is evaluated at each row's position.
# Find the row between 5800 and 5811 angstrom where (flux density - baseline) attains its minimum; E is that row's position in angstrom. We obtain 5805.03 angstrom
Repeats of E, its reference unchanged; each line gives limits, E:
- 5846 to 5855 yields 5852.00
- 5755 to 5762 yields 5757.11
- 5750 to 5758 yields 5757.11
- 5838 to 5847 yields 5846.62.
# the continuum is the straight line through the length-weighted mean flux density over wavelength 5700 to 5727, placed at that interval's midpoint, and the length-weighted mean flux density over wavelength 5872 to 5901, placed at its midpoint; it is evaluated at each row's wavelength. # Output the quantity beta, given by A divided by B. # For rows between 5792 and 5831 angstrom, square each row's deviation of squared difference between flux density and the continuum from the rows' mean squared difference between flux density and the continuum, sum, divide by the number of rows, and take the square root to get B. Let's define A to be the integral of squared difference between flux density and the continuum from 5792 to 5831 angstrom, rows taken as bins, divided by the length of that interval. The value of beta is 0.93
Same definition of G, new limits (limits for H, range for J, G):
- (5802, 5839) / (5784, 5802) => 1.36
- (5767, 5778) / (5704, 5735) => 1.31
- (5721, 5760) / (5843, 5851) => 1.26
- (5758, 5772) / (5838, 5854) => 1.29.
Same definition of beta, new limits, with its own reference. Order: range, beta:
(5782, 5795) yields 0.97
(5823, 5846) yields 0.95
